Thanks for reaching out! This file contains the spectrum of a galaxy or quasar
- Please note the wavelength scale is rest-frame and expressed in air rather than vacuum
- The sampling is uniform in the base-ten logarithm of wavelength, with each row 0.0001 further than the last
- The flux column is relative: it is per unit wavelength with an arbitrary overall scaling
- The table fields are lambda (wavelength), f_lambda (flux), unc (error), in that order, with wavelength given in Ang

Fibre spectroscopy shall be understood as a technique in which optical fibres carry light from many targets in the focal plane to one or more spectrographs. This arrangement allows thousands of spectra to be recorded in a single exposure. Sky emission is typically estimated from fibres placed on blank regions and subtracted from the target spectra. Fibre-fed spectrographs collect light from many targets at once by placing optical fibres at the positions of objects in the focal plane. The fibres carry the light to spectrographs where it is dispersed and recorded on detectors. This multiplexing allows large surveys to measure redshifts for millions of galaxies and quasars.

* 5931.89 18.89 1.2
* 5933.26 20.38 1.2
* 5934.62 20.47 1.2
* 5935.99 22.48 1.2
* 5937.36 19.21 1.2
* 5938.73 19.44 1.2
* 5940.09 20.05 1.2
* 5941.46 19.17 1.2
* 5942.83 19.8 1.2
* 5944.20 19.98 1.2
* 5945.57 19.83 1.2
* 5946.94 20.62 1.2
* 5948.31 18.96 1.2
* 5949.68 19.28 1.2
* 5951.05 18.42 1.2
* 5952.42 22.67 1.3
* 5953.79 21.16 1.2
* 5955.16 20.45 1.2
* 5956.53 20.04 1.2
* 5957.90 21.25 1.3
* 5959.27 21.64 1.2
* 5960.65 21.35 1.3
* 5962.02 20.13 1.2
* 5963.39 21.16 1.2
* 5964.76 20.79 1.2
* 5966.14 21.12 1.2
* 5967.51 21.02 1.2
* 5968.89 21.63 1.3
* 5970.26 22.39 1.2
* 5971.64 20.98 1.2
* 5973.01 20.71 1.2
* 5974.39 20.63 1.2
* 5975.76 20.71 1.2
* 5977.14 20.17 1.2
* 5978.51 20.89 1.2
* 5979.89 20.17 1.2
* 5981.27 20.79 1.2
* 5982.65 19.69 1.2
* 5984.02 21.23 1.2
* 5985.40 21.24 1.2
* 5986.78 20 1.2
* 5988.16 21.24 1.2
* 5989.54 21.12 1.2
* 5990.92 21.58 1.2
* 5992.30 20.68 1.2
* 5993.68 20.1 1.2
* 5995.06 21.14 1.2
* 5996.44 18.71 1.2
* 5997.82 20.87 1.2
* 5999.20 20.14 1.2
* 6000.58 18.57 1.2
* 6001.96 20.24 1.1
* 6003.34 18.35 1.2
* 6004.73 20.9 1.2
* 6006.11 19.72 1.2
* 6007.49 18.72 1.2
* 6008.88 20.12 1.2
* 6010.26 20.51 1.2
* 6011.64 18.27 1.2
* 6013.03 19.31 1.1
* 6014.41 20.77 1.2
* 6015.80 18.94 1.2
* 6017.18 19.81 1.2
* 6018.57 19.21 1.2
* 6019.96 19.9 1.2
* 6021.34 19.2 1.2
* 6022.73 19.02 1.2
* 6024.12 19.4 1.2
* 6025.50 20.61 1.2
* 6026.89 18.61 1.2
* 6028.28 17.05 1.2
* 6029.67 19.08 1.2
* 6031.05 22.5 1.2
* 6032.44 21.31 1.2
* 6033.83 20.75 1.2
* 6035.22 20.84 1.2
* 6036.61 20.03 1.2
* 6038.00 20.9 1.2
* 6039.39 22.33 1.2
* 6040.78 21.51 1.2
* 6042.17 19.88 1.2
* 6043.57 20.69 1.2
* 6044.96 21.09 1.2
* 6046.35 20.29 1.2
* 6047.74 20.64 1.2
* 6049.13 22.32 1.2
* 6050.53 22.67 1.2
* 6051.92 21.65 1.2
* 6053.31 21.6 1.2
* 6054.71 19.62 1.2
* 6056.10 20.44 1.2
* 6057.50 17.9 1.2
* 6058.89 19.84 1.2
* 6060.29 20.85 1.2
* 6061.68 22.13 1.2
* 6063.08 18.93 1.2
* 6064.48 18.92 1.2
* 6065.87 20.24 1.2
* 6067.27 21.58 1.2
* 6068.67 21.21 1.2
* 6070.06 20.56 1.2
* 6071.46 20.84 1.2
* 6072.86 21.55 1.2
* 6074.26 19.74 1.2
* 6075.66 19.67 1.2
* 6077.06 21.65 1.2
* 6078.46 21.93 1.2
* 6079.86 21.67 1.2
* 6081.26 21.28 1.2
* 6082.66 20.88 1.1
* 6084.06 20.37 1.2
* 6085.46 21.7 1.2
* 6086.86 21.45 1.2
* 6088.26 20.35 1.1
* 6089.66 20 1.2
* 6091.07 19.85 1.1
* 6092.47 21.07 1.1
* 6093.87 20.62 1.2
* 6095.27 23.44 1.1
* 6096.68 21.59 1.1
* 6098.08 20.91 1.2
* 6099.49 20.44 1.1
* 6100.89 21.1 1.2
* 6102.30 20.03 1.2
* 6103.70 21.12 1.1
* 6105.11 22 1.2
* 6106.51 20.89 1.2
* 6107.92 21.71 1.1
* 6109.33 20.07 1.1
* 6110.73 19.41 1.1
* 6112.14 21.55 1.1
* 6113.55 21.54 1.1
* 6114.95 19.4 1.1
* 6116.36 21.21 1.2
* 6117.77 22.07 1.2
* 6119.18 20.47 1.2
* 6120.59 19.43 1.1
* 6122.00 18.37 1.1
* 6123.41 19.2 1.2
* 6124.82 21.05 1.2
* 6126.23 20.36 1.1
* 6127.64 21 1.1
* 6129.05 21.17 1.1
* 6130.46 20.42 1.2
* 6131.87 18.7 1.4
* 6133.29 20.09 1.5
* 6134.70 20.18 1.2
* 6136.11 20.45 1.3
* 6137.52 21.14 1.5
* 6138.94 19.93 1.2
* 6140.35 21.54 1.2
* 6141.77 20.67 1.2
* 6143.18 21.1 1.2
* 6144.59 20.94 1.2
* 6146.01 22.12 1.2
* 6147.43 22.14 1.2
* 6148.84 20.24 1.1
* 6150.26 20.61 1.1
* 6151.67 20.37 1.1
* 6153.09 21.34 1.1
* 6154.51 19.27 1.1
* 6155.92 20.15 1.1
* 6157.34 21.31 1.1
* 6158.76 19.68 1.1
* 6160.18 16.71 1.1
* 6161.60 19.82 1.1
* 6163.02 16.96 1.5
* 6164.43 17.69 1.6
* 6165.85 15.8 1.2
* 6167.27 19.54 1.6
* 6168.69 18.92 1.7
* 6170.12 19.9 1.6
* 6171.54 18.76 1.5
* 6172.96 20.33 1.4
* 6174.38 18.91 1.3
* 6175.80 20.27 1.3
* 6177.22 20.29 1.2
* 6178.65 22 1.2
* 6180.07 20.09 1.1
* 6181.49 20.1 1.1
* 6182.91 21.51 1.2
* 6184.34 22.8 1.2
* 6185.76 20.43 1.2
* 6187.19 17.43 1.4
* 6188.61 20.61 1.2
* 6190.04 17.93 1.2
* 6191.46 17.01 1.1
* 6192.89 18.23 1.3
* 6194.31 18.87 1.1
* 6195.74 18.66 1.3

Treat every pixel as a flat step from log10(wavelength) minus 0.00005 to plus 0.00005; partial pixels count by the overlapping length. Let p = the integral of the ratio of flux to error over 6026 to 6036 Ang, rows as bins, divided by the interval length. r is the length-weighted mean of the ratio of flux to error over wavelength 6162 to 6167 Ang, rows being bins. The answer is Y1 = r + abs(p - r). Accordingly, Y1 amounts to 16.7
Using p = 16.7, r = 12.3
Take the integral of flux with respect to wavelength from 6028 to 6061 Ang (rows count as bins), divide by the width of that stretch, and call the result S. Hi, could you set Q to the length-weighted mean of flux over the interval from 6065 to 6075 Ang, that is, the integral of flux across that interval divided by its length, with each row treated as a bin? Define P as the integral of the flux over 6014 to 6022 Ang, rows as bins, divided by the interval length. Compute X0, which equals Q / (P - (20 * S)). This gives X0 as -0.0527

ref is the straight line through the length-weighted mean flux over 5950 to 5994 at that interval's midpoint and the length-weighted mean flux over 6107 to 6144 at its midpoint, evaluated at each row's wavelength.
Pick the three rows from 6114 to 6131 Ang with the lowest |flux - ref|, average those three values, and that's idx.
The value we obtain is 0.06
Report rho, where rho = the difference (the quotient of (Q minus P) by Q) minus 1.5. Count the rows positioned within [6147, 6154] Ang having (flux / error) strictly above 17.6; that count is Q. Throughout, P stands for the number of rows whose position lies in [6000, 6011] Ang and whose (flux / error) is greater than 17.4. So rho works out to -0.9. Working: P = 2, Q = 5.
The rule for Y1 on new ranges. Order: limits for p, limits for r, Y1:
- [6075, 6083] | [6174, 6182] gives 17.9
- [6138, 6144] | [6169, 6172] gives 17.2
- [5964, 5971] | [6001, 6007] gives 17.5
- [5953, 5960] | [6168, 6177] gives 17.1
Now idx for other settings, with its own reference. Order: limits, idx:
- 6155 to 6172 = 0.43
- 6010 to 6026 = 0.12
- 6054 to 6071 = 0.16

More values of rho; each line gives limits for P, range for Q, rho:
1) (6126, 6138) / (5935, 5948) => -3.5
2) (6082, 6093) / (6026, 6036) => -3.5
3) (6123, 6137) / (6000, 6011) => -4.5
